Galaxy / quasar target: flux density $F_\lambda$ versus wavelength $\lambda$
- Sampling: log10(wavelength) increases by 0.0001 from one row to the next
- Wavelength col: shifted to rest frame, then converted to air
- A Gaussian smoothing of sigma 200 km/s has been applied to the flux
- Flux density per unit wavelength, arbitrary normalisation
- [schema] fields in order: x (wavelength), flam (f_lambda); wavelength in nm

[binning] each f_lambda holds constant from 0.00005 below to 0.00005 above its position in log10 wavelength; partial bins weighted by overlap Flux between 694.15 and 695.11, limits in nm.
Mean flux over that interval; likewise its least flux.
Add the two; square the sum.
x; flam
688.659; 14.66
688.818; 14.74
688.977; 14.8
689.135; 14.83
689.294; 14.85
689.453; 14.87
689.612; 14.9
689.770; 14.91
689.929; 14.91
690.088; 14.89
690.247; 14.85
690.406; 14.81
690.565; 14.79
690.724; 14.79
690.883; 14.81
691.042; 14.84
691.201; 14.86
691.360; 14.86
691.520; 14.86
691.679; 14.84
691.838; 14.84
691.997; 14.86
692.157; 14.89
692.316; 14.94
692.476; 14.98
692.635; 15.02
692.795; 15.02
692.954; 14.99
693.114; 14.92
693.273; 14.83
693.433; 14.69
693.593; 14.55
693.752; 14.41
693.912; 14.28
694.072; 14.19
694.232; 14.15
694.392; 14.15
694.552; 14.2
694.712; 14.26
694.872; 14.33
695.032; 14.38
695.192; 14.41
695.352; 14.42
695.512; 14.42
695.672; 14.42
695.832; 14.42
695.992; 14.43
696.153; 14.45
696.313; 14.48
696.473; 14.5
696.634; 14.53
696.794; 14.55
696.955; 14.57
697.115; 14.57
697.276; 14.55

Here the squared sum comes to 806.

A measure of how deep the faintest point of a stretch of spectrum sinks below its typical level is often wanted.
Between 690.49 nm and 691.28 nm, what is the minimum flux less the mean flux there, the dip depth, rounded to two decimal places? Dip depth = -0.03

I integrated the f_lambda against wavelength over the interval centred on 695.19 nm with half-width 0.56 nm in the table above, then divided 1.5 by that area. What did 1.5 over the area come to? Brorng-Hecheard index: 0.0931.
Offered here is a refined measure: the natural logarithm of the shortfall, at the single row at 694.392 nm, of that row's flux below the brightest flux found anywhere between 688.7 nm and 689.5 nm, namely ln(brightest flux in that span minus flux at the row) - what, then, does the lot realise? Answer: 0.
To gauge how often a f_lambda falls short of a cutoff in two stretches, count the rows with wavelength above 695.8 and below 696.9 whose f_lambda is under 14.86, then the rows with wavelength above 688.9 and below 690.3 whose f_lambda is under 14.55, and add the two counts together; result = 7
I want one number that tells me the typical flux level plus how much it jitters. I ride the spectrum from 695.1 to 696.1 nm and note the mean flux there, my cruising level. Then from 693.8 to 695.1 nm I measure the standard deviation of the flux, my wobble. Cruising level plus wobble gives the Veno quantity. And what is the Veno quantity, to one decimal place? 14.5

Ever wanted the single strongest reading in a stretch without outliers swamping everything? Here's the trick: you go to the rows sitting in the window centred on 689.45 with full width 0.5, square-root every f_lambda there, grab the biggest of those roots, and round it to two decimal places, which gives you 3.86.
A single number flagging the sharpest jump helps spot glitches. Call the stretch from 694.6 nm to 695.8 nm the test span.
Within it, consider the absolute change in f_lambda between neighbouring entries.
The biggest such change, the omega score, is 0.070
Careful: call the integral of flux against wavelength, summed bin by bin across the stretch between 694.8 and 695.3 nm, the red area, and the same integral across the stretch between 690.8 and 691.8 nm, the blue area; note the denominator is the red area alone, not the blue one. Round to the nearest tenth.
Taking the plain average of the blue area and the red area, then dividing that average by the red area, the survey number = 1.5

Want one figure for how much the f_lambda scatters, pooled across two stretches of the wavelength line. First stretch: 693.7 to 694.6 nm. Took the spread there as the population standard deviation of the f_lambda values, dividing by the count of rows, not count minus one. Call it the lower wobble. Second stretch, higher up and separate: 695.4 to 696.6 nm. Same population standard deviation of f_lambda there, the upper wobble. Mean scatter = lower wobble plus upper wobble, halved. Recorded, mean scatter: 0.06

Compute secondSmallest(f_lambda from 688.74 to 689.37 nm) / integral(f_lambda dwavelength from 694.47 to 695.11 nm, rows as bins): 1.62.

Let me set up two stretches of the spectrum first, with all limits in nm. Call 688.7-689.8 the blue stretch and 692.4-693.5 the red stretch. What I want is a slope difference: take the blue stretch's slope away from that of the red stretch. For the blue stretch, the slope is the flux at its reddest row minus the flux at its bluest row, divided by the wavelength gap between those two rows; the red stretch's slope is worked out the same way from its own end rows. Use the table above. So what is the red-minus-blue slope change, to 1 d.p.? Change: -0.5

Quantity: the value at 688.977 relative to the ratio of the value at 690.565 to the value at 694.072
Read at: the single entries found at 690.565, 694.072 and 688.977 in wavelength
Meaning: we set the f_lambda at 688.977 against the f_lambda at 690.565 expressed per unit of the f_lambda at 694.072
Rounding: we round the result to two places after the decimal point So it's 14.20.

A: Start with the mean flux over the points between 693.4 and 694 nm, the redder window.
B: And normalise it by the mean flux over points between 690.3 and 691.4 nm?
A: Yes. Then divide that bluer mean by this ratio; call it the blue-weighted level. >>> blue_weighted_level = 15.2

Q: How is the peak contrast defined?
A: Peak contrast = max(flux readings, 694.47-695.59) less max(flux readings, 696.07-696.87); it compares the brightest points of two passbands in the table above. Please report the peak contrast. -0.13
